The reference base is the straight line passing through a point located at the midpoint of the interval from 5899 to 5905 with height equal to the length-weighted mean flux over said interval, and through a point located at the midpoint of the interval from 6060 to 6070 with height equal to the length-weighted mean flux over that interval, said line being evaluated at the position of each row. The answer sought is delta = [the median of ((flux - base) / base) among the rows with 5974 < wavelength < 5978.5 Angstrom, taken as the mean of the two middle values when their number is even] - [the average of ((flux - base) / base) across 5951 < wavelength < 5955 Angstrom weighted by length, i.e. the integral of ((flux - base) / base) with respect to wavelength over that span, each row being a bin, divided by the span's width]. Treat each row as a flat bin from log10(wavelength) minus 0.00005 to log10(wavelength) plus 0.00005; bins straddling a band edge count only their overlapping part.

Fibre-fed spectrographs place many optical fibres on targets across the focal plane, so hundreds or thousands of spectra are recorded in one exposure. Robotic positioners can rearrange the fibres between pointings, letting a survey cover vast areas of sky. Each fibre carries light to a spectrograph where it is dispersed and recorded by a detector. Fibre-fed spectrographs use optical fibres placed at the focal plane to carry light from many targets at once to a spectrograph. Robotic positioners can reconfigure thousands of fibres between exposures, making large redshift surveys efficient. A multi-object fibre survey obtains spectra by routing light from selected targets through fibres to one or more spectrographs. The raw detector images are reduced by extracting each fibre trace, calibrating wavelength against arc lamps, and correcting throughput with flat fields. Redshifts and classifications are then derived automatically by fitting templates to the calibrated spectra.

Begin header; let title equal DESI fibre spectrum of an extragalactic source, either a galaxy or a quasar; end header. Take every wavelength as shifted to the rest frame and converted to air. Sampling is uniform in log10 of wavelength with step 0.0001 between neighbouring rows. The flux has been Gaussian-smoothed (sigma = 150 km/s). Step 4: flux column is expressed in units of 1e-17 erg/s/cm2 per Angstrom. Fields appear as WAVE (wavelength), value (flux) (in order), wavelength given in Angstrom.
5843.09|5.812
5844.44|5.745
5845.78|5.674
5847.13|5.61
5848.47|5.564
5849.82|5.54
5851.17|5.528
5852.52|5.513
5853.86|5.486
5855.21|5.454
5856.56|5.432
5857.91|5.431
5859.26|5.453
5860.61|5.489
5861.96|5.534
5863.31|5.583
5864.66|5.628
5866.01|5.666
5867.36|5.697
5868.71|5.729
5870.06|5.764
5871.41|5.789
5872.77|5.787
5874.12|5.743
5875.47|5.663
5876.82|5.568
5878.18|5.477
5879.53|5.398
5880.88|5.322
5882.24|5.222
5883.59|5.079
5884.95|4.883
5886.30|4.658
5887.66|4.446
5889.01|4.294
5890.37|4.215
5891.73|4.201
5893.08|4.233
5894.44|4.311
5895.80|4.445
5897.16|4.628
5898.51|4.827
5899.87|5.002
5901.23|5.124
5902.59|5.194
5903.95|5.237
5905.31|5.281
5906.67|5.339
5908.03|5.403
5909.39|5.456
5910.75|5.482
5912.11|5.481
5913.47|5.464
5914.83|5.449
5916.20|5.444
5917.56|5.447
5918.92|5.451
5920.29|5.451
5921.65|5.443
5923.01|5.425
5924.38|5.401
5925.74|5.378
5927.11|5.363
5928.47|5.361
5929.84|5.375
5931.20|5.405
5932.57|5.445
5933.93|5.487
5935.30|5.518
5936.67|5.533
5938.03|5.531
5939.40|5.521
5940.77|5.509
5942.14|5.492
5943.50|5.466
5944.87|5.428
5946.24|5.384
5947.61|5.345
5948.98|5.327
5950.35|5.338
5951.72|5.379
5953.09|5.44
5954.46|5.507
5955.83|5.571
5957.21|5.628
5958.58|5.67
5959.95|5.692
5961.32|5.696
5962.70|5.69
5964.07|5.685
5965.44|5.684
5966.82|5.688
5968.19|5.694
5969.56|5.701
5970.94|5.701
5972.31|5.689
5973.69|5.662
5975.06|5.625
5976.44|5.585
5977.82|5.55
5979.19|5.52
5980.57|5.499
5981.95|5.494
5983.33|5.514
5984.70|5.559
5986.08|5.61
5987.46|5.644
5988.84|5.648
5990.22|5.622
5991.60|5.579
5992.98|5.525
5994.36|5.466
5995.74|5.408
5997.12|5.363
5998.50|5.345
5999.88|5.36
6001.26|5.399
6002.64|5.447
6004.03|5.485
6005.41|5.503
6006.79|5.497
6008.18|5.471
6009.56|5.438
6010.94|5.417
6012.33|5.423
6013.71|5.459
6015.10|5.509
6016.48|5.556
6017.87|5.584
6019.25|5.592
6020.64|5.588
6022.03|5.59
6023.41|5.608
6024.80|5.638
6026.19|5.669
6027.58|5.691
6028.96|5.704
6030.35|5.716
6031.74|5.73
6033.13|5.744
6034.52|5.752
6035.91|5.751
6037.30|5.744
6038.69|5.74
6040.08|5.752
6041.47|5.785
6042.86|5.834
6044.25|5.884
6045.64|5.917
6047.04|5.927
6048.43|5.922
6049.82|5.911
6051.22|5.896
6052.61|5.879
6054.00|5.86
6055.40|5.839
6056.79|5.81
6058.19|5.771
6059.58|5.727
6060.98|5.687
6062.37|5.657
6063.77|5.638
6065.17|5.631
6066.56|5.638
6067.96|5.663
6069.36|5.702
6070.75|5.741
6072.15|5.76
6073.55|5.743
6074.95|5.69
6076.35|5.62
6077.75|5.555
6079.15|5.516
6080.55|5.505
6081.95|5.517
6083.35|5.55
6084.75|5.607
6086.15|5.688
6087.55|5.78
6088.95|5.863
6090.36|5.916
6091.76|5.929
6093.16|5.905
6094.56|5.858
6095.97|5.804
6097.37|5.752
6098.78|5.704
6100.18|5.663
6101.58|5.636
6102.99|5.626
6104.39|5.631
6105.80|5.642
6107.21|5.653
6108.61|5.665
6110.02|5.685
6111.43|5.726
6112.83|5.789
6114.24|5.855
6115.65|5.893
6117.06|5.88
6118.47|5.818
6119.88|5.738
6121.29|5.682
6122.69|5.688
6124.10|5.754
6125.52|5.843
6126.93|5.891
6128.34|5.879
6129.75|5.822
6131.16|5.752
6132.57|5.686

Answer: 0.013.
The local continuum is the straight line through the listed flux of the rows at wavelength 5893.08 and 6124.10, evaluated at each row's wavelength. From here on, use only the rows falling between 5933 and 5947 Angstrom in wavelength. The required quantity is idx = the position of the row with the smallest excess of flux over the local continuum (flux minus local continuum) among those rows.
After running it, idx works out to 5946.24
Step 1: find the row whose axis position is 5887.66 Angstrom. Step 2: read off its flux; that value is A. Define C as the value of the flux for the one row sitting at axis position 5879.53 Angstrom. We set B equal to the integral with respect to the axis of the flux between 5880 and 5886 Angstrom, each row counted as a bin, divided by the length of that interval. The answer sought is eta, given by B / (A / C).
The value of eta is 6.2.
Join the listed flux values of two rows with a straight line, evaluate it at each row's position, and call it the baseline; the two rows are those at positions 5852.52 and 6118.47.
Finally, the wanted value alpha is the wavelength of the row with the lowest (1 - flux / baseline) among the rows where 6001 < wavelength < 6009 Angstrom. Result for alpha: 6005.41 Angstrom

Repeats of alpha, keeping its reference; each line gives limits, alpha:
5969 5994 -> 5969.56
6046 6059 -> 6047.04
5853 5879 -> 5871.41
